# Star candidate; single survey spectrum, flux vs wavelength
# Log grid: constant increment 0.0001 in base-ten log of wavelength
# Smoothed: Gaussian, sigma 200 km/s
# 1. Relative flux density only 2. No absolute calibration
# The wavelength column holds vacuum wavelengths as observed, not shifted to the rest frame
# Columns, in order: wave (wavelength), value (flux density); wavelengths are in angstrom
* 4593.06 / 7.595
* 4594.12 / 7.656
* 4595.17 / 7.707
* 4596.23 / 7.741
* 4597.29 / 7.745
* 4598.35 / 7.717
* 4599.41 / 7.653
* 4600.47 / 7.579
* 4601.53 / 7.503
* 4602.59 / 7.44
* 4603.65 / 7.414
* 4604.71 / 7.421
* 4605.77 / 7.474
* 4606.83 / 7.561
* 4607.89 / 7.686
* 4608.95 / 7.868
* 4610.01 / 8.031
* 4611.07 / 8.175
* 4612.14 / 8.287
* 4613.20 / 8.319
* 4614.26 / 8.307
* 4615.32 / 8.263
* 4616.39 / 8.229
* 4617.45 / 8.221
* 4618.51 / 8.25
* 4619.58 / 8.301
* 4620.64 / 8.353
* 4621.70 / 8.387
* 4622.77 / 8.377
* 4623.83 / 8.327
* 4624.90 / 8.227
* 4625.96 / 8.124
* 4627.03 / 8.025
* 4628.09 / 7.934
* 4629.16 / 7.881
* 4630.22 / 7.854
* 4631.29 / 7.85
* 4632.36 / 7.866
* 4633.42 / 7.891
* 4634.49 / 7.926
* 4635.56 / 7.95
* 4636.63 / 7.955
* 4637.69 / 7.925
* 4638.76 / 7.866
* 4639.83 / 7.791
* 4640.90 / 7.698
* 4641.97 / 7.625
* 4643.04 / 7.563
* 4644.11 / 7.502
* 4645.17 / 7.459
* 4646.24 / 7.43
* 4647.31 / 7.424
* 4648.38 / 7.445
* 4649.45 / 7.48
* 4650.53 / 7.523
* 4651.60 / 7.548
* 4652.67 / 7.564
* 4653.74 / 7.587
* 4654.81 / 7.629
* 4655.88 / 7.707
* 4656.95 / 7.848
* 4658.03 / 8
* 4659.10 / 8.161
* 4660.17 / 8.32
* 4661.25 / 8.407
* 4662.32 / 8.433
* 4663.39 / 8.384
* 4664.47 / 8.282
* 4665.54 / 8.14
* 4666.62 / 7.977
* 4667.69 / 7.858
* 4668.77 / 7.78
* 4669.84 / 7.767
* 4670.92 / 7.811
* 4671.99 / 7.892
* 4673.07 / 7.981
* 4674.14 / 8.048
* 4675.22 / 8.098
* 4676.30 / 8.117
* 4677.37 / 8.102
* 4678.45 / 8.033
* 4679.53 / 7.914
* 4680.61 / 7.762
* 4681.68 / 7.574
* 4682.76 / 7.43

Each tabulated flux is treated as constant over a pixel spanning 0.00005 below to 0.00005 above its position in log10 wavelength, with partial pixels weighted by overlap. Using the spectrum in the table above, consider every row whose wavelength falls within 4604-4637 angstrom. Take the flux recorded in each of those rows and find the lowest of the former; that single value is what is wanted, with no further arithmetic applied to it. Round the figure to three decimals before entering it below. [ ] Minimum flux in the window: 7.421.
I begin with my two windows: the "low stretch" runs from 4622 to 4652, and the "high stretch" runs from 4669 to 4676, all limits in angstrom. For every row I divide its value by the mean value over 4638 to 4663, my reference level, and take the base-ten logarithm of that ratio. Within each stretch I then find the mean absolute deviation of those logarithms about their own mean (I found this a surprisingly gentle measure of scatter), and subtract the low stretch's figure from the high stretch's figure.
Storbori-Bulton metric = -0.007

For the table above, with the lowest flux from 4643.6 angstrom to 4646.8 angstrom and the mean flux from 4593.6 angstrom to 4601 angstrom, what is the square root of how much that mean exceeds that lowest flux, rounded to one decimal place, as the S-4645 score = 0.5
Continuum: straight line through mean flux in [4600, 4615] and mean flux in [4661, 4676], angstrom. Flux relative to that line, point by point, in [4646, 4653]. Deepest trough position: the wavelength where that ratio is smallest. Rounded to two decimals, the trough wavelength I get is 4647.31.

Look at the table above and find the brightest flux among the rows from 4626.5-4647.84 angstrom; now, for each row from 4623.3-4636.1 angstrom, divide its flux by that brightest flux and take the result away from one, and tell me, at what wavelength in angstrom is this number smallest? 4623.83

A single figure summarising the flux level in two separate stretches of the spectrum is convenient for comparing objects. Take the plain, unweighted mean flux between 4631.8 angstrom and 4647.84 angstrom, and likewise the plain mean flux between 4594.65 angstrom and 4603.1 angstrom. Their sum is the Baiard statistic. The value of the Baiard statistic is 15.4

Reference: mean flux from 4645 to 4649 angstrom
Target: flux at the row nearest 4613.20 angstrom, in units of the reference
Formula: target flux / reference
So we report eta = 1.118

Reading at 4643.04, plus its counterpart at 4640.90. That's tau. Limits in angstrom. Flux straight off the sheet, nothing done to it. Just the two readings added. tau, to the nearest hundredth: 15.26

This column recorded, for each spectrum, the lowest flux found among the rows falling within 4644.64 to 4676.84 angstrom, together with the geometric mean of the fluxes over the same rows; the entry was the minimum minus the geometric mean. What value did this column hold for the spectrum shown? -0.44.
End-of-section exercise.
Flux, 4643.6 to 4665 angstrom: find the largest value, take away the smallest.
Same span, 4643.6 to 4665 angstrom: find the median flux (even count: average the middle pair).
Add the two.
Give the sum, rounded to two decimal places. 8.62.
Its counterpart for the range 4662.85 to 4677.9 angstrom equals 8.63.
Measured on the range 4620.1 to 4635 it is 8.52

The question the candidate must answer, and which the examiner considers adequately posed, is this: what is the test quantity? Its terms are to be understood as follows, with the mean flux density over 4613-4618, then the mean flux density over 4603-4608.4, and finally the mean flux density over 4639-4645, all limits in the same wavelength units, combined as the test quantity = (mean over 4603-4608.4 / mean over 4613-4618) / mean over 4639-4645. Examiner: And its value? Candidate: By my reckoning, 0.119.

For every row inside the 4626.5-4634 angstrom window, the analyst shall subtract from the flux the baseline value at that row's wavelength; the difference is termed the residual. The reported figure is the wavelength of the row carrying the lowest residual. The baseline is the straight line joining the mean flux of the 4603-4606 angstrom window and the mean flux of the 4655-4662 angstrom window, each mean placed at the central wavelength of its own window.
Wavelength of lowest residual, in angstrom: 4631.29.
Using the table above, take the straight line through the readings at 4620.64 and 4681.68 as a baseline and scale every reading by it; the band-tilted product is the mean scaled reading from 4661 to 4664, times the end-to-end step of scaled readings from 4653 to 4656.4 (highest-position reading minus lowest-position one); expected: 0.020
